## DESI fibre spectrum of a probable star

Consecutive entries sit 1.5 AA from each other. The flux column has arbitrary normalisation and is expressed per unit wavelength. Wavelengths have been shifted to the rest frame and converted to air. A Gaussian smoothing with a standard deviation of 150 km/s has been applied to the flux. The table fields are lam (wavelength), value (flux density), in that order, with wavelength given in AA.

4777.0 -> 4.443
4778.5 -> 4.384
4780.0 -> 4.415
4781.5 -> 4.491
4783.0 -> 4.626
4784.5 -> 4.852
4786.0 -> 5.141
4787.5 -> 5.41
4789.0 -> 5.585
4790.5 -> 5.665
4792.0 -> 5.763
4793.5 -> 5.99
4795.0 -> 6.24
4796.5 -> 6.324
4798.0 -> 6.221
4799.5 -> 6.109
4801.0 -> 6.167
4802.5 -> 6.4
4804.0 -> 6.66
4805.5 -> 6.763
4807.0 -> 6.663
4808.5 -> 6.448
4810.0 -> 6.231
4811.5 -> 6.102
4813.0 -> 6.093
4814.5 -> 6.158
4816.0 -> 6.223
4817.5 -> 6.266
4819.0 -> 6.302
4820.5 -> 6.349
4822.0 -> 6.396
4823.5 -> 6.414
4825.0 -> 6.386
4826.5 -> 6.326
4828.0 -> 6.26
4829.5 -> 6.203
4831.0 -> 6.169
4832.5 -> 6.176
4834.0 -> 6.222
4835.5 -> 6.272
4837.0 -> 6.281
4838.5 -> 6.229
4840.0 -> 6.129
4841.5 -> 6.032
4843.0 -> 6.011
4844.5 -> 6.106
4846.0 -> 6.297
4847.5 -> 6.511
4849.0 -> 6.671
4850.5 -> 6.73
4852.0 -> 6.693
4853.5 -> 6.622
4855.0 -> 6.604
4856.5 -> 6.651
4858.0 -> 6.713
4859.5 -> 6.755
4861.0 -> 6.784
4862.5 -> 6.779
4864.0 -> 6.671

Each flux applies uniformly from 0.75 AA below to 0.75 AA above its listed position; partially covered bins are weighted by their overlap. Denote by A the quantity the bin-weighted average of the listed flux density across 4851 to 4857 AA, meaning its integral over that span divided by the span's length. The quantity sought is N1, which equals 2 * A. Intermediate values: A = 6.65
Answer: 13.3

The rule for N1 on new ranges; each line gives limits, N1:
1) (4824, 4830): 12.6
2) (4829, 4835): 12.4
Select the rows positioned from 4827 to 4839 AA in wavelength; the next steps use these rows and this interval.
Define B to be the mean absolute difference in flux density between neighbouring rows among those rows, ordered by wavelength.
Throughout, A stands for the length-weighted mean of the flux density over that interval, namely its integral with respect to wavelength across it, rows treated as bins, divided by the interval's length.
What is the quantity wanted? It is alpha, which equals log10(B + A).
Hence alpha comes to 0.797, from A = 6.23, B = 0.04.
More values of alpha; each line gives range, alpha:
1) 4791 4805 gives 0.804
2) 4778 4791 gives 0.708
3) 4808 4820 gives 0.800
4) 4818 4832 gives 0.803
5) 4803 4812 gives 0.822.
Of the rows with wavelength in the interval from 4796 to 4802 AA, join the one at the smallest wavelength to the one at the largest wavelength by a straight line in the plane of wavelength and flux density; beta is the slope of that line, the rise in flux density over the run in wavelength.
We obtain -0.03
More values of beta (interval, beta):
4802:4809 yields 0.01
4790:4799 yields 0.07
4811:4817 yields 0.03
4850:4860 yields 0.00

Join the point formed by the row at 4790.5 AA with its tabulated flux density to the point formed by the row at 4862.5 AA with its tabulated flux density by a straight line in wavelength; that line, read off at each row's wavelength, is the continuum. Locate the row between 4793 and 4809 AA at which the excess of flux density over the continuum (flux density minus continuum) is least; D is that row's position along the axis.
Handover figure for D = 4793.5 AA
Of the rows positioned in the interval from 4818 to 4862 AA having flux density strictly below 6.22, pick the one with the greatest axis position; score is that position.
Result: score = 4844.5 AA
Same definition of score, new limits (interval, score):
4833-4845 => 4844.5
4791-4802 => 4801.0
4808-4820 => 4814.5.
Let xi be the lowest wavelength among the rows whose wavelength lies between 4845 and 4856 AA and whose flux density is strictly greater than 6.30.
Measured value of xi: 4847.5 AA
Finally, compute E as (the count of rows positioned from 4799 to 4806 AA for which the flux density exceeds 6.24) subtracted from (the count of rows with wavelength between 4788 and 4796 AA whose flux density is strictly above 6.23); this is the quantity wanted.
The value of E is -2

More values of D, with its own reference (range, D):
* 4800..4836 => 4832.5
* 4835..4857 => 4843.0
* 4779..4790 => 4780.0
